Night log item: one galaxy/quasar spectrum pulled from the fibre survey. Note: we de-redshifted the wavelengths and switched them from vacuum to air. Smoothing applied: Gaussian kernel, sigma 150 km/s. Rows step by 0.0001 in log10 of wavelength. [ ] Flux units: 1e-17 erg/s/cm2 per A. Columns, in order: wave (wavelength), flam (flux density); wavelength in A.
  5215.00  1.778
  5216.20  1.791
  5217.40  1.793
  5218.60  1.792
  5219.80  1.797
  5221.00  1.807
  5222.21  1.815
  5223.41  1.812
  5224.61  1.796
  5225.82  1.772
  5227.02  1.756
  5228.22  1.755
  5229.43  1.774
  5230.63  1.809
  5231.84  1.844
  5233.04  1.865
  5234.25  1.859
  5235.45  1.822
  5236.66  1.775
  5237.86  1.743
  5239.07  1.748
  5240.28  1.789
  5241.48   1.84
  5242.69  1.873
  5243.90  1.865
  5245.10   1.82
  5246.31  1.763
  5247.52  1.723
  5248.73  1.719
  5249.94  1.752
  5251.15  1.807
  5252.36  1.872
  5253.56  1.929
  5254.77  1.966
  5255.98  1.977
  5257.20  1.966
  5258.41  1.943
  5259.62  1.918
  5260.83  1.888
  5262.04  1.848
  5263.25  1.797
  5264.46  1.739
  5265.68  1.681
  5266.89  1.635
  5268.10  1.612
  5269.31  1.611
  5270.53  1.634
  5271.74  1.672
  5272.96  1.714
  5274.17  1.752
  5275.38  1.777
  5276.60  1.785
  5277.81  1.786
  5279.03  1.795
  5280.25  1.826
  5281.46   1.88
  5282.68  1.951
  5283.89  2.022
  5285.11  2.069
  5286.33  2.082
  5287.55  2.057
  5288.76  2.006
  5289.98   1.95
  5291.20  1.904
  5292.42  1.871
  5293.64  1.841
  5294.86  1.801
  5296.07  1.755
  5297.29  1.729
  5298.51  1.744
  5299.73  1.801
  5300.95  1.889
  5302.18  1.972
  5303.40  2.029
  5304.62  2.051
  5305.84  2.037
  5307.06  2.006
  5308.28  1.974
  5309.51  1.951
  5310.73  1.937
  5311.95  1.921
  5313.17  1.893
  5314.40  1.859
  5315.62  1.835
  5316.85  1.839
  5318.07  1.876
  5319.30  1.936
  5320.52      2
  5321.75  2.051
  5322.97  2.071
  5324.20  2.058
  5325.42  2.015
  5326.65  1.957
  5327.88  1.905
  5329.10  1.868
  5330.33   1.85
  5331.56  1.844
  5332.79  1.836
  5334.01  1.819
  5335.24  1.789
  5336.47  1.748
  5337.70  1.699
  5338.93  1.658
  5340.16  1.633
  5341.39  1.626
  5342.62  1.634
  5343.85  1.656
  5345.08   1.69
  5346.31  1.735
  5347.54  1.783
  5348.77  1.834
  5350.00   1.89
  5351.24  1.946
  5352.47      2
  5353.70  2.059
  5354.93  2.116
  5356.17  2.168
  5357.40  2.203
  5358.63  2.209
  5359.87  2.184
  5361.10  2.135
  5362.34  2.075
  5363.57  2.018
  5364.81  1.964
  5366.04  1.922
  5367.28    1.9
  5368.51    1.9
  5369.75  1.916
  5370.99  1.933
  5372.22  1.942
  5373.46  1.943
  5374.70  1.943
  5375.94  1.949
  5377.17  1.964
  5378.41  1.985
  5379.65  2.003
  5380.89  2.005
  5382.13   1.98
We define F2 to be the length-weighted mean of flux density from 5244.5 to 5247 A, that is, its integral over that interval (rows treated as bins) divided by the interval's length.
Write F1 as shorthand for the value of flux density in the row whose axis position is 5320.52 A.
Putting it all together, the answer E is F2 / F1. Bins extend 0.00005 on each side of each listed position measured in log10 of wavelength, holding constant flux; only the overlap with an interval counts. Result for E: 0.89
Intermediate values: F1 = 2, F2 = 1.79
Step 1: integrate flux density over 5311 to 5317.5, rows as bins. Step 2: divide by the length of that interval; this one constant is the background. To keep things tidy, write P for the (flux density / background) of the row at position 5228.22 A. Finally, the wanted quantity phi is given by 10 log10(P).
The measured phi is -0.3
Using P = 0.94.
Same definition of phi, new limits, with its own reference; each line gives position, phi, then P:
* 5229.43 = -0.2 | 0.95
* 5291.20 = 0.1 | 1.02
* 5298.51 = -0.3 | 0.93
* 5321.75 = 0.4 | 1.09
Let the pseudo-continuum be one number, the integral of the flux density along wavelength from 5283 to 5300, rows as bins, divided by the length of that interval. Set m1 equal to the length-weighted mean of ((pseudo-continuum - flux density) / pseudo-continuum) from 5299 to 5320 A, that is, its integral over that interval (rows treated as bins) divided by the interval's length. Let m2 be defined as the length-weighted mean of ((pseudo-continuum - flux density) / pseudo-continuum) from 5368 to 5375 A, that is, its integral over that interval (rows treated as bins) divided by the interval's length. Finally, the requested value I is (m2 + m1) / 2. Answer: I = -0.012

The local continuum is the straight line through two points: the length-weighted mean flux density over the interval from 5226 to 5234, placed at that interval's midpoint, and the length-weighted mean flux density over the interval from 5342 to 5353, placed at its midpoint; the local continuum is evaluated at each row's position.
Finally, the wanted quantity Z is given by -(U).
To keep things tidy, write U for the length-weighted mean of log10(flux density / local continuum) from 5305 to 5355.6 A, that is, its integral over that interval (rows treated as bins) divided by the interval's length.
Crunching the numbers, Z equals -0.018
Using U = 0.018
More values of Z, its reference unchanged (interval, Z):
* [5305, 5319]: -0.029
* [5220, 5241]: 0.001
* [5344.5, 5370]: -0.043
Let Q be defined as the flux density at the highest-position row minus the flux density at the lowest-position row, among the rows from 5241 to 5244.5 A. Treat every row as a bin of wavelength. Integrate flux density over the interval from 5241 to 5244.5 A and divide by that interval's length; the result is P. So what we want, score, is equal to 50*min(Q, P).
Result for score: 1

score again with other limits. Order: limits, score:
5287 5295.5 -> -13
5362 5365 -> -6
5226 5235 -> 5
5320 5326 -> 1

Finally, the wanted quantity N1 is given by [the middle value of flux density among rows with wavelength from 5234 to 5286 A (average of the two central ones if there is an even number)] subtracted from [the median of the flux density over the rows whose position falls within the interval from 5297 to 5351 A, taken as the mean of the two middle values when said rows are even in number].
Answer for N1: 0.07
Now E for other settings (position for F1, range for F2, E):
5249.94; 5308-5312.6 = 1.11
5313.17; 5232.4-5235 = 0.98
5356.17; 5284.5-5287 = 0.95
